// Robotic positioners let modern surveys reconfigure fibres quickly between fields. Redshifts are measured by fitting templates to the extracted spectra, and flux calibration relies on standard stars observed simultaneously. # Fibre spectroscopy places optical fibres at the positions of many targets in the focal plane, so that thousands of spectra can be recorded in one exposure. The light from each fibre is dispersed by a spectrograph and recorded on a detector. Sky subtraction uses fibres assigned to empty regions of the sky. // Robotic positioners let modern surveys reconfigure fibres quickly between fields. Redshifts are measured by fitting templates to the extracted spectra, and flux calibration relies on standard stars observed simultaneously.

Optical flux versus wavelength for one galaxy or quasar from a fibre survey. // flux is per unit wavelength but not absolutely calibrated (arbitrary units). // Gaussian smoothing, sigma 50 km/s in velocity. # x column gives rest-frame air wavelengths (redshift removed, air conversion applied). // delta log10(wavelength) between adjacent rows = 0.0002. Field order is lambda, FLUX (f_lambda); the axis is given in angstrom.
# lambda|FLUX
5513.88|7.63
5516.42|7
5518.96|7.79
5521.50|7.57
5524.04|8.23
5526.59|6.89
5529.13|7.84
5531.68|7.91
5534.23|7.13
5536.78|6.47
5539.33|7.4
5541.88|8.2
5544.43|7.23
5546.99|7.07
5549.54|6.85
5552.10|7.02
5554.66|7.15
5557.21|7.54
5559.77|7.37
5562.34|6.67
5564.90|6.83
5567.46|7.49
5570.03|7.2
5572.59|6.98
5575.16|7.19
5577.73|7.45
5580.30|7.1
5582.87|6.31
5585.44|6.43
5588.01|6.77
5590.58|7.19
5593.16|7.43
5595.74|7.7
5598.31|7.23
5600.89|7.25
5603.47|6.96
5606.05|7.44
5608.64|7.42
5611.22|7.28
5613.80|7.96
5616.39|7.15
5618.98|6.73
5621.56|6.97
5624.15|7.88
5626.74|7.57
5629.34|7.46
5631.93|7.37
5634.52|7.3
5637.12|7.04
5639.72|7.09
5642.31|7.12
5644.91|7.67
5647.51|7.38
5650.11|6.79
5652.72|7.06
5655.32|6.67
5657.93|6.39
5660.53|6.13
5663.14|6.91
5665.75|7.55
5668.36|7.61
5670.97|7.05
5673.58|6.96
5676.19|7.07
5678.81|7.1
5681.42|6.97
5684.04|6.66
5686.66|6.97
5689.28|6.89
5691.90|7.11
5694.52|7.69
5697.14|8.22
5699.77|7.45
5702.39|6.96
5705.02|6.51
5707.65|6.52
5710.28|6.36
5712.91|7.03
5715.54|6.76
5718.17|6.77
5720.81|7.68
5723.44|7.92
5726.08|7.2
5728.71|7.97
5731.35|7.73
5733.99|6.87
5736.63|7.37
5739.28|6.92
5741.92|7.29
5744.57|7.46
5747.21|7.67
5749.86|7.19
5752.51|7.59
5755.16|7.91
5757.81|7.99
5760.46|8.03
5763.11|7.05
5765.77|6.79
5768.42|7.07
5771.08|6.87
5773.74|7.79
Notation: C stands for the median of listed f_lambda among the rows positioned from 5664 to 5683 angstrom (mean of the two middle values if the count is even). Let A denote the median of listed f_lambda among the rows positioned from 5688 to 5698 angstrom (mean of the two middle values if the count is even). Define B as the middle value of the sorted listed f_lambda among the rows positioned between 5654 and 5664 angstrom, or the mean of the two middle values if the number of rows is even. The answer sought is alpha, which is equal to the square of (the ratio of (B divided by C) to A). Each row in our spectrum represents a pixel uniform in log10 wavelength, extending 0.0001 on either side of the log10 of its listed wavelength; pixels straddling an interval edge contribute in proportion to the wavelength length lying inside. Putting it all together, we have 0.016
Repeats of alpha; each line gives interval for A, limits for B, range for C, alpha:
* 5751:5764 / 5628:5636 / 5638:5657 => 0.017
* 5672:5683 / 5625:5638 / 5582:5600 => 0.021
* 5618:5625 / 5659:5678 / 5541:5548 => 0.020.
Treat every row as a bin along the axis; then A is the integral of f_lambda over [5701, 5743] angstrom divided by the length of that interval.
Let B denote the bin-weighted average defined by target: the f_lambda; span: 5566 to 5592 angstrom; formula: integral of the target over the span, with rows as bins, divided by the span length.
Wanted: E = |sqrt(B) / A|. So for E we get 0.372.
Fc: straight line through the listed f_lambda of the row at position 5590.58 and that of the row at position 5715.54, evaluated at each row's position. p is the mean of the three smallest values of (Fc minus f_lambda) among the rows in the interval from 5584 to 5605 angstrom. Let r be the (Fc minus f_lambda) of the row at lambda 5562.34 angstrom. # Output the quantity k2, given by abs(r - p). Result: 0.91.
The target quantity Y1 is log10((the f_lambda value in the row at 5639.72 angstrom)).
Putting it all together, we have 0.851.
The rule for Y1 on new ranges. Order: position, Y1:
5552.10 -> 0.846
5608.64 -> 0.870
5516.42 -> 0.845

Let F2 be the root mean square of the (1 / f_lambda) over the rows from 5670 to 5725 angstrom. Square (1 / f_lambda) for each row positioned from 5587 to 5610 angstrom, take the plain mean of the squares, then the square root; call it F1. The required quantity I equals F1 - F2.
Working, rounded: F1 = 0.138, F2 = 0.142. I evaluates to -0.004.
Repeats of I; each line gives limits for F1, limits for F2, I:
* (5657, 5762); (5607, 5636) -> 0.004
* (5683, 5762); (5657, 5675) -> -0.007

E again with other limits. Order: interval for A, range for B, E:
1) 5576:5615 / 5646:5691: 0.367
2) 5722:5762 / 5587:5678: 0.356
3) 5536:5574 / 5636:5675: 0.370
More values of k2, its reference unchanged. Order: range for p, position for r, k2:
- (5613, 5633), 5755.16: 0.57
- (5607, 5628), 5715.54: 0.72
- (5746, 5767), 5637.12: 1.35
